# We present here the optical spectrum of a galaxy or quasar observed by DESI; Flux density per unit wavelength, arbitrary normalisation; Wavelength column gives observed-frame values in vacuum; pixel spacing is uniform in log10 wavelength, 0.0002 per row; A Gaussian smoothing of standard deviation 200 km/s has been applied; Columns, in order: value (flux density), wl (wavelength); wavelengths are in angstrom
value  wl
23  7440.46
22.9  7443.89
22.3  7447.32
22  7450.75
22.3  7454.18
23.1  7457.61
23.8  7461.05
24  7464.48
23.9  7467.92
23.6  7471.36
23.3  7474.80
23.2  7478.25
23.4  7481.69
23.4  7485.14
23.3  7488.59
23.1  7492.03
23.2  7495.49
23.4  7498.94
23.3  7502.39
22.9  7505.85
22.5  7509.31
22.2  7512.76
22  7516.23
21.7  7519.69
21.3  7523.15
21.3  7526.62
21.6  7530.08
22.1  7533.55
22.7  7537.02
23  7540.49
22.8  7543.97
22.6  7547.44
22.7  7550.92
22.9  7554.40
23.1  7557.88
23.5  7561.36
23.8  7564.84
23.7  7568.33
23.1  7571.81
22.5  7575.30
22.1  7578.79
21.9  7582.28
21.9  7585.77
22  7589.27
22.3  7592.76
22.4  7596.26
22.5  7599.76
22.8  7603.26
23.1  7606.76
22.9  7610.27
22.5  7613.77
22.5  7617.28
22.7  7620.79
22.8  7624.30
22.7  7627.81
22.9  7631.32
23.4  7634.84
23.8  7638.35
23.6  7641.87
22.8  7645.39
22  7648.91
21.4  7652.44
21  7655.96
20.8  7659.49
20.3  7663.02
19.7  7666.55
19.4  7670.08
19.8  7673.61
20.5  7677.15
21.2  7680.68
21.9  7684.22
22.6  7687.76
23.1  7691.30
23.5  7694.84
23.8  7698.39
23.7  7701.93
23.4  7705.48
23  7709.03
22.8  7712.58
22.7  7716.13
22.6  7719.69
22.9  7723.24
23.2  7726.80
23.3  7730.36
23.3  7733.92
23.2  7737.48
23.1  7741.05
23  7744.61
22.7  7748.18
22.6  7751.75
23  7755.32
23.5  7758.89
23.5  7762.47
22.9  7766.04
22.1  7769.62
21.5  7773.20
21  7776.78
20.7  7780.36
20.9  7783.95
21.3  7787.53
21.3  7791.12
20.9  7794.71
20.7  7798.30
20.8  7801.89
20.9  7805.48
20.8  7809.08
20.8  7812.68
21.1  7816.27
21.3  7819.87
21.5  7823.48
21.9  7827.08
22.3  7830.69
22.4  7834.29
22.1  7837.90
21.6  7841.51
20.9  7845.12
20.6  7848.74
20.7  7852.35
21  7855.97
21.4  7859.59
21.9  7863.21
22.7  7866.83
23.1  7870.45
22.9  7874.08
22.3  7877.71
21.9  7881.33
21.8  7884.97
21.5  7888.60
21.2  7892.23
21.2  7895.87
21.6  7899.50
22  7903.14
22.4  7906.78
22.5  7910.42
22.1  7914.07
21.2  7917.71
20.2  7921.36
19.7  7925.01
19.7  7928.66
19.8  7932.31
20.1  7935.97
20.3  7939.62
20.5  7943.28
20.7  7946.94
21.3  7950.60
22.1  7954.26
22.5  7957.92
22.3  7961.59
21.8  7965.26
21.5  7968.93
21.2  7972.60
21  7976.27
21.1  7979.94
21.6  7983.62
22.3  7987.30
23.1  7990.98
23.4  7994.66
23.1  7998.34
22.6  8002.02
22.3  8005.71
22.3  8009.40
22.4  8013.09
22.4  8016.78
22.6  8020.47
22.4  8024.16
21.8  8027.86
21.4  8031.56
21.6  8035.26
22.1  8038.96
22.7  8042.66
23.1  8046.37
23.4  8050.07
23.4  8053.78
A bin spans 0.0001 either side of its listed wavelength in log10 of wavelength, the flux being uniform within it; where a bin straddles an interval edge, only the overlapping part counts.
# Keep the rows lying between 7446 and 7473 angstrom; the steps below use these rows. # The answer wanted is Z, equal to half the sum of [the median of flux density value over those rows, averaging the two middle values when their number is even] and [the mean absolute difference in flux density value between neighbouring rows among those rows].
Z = 11.9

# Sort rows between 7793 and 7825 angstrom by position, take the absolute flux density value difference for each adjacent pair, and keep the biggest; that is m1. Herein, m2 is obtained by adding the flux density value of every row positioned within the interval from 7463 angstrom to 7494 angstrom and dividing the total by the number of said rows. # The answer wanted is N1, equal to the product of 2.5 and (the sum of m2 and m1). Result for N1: 59.4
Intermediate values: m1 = 0.30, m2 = 23.5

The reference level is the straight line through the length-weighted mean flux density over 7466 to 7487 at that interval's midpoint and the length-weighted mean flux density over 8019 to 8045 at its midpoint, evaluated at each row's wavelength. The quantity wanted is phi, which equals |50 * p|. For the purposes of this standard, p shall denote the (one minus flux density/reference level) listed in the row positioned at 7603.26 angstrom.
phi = 0.8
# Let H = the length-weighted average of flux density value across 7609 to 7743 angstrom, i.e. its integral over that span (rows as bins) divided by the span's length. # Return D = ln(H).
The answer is 3.11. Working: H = 22.4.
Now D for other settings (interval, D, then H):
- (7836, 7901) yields 3.08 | 21.7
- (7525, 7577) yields 3.13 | 22.8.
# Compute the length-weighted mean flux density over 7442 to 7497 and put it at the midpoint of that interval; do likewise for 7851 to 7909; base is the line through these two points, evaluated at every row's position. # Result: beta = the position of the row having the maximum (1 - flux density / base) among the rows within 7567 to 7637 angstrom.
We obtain 7582.28 angstrom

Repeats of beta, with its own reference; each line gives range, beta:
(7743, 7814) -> 7780.36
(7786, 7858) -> 7798.30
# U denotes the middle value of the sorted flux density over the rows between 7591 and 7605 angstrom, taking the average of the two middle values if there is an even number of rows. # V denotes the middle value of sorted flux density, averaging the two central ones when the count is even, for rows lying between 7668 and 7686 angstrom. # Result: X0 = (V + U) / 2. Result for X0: 21.5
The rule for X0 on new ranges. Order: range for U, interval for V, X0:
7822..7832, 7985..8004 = 22.5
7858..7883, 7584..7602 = 22.3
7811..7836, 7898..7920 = 21.8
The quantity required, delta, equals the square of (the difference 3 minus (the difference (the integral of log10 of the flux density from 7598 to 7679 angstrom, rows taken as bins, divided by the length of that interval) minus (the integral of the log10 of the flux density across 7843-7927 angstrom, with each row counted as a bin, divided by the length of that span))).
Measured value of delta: 8.96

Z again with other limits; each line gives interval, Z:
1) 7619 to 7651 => 11.6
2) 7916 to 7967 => 10.5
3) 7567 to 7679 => 11.4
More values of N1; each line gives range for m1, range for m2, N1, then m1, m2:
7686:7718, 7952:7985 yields 55.4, 0.50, 21.7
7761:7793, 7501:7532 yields 57.2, 0.80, 22.1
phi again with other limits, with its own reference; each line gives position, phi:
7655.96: 4.4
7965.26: 1.0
